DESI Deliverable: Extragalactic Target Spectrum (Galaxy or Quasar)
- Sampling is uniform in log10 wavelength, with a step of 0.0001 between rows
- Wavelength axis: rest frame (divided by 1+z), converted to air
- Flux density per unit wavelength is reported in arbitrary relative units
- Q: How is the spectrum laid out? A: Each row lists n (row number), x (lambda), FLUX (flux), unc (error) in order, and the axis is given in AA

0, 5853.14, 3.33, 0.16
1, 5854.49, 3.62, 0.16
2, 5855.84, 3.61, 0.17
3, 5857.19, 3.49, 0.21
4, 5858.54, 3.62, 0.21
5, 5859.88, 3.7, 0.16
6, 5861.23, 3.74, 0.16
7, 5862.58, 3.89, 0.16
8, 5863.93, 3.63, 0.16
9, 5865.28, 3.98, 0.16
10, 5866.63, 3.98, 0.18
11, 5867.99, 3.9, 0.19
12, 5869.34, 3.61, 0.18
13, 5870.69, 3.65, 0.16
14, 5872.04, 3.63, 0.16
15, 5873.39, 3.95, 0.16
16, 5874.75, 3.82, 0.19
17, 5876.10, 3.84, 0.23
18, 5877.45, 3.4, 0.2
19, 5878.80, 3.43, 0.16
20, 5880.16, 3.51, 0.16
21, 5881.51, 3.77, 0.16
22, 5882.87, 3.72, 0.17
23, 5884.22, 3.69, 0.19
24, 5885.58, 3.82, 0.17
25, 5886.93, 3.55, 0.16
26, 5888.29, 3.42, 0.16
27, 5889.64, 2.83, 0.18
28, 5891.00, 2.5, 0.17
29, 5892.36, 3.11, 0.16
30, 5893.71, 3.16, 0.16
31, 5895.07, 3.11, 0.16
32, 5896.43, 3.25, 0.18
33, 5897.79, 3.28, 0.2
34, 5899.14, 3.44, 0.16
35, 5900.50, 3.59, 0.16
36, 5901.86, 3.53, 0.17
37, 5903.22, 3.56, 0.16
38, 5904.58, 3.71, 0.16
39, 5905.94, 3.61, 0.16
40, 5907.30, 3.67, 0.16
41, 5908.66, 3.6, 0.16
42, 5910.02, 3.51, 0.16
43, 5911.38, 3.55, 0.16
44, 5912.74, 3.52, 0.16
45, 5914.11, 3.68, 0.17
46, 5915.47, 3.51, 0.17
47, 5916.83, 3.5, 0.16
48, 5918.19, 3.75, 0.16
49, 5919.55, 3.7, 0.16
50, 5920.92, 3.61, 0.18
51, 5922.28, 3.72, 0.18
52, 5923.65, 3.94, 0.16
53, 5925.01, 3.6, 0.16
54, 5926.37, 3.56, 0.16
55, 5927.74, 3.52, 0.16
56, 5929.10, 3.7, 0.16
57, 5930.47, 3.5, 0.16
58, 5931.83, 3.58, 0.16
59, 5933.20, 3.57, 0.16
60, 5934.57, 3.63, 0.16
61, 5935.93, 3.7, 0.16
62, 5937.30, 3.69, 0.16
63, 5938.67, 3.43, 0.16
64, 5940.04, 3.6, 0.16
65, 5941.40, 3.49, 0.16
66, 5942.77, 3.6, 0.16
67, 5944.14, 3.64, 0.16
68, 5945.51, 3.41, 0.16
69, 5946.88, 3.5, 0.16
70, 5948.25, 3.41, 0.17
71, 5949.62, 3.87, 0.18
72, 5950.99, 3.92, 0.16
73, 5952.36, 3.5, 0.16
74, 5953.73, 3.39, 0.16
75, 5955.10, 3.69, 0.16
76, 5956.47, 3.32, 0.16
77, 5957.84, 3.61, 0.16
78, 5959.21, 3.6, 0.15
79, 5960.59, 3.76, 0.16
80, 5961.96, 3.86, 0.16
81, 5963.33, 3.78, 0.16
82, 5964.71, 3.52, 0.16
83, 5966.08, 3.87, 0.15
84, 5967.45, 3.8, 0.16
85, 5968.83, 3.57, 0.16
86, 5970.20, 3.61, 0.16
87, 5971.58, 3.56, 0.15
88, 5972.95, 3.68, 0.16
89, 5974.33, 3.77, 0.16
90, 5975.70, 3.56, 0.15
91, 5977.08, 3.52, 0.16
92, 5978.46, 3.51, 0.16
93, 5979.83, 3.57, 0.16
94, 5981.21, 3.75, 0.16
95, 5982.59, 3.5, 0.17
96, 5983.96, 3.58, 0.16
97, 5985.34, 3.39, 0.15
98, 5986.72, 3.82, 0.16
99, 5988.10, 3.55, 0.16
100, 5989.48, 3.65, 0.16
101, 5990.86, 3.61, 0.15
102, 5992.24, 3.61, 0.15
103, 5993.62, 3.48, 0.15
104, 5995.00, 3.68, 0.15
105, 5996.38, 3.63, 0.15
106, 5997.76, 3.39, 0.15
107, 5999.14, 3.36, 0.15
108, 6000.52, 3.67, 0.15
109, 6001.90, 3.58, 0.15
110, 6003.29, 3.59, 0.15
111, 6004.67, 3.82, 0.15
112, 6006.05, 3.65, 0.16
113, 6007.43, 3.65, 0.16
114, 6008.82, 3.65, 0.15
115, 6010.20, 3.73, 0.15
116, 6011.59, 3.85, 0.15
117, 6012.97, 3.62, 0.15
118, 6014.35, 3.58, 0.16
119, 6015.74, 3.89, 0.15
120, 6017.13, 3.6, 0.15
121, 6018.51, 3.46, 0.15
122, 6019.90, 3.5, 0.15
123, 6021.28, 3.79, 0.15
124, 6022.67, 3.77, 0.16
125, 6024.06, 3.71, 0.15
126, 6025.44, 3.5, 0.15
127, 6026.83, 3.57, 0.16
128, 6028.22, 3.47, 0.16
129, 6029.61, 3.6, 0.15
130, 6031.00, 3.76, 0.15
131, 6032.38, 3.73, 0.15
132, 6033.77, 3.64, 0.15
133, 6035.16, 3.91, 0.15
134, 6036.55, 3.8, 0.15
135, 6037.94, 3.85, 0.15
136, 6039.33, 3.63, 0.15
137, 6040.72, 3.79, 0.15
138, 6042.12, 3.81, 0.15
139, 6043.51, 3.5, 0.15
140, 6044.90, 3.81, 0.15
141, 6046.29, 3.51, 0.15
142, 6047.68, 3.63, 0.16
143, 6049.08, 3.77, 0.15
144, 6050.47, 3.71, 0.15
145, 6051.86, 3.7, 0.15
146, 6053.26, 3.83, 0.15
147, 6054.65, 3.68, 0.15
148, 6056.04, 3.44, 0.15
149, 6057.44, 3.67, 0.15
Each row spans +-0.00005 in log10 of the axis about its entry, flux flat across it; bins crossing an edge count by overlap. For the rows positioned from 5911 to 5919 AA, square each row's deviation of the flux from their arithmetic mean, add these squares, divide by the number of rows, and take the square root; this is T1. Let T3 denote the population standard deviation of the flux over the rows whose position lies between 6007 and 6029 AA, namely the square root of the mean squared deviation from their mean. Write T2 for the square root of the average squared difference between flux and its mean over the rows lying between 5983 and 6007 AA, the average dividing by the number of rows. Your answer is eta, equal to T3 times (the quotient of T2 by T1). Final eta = 0.17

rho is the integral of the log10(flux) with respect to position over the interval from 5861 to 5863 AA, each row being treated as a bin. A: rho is 1.16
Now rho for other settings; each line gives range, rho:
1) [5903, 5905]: 1.12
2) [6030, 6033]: 1.72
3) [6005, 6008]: 1.70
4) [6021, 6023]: 1.15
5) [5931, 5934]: 1.66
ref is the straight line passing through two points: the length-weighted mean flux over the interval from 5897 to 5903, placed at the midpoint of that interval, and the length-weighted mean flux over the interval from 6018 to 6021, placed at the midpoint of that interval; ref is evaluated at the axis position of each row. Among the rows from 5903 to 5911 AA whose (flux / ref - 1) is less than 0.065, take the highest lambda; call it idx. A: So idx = 5910.02 AA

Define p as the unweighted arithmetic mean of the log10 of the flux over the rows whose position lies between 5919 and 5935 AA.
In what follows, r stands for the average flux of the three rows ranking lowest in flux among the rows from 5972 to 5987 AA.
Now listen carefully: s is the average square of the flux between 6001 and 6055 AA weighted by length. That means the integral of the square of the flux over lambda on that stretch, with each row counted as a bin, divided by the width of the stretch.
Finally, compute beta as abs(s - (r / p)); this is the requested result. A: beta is 7.4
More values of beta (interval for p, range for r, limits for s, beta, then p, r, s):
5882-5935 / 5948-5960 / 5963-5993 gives 6.9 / 0.544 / 3.37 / 13.1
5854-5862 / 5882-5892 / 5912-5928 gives 8.0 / 0.560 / 2.92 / 13.2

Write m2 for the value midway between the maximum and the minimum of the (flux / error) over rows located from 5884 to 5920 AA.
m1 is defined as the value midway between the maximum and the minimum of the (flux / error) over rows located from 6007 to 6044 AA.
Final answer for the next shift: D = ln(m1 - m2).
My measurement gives 1.57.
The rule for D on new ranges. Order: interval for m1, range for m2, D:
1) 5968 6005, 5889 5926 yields 1.21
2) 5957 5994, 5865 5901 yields 1.22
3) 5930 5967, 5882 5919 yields 1.35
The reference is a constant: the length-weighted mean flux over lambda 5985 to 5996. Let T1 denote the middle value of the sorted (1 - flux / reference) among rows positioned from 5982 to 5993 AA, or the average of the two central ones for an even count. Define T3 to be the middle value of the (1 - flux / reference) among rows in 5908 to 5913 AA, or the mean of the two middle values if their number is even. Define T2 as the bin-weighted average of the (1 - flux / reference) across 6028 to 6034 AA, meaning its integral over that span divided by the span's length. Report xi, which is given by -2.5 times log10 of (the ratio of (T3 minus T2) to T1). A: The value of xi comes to -2.7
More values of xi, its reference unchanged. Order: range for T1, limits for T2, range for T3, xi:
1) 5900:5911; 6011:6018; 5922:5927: -1.5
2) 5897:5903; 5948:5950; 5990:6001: 1.1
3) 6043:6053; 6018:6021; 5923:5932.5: 0.6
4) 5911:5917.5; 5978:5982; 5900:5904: 0.5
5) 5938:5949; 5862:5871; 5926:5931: -1.0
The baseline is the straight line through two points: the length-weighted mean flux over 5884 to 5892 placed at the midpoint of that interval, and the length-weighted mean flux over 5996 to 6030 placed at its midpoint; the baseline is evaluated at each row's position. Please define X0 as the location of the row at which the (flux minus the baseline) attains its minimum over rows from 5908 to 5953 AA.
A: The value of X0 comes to 5948.25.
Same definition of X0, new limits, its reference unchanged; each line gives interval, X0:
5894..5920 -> 5895.07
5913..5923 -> 5916.83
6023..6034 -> 6028.22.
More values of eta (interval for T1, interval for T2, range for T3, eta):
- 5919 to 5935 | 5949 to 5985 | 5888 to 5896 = 0.39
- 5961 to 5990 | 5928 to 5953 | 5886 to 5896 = 0.34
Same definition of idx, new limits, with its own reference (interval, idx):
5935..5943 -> 5942.77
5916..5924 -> 5920.92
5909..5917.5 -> 5916.83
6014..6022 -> 6019.90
